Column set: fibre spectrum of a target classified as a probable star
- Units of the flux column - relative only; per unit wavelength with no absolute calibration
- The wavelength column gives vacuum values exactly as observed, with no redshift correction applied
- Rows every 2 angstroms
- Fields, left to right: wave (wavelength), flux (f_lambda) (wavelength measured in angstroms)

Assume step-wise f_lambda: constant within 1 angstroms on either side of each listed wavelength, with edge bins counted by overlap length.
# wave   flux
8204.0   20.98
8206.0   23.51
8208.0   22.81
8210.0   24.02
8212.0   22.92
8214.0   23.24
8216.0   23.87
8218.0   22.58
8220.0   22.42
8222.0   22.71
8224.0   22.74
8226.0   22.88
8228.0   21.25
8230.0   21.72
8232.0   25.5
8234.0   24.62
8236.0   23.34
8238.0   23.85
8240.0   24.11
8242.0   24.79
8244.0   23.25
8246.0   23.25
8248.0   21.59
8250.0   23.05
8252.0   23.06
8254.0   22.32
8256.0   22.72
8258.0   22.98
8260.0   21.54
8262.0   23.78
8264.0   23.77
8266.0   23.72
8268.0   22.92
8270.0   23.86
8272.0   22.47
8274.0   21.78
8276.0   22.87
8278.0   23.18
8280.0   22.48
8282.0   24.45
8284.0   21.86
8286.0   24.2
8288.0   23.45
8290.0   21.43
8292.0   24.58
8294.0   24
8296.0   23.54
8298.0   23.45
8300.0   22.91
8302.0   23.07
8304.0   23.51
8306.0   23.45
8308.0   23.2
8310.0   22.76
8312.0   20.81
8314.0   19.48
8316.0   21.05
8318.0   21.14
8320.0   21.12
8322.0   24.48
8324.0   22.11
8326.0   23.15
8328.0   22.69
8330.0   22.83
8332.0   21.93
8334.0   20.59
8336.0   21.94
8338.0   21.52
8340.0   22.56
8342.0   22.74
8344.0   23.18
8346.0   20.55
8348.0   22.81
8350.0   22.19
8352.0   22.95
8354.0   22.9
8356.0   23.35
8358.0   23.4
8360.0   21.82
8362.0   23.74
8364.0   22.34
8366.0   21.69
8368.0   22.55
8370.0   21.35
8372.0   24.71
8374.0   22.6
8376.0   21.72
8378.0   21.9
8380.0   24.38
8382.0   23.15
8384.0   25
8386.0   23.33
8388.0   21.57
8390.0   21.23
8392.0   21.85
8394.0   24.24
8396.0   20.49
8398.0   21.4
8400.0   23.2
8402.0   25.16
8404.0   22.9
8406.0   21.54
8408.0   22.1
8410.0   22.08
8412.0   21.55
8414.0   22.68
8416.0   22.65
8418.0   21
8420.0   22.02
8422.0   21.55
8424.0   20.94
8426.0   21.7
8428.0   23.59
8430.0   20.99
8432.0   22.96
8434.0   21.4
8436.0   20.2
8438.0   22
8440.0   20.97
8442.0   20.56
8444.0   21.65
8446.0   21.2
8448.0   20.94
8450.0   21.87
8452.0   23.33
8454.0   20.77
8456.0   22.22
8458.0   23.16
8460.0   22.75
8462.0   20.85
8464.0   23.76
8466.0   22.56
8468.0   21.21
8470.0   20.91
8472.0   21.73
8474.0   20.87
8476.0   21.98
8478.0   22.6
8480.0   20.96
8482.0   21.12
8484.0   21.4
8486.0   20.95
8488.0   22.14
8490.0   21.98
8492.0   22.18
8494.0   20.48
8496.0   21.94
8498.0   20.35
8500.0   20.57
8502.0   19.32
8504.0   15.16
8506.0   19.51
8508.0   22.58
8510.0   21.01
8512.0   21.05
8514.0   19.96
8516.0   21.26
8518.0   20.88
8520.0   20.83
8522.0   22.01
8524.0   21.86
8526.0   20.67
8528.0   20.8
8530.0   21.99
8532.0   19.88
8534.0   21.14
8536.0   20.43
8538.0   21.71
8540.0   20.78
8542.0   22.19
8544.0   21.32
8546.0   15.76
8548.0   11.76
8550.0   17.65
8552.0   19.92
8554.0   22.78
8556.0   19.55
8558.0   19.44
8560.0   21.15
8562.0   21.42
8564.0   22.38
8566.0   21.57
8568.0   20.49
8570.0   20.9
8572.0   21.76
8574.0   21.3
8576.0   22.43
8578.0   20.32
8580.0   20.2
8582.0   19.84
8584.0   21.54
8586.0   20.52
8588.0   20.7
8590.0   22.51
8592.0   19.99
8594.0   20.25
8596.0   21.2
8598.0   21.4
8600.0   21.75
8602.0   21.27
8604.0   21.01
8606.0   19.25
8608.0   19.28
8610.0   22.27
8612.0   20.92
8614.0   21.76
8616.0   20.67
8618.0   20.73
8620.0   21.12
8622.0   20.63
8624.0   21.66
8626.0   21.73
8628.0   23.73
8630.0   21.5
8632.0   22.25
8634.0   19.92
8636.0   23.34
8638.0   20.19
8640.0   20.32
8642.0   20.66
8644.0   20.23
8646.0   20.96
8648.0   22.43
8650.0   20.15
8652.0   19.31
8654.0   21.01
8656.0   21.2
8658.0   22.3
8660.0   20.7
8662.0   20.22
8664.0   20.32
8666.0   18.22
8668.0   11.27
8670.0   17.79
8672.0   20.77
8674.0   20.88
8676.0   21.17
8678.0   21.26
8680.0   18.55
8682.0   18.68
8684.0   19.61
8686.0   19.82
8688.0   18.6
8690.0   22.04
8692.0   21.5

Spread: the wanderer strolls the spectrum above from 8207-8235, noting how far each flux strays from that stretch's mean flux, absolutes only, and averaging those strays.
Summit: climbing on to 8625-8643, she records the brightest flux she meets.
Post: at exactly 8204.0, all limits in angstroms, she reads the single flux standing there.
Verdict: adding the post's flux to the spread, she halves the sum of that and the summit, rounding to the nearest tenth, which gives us 22.8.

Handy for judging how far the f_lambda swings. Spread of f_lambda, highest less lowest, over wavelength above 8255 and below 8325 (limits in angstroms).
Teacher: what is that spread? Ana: 5.1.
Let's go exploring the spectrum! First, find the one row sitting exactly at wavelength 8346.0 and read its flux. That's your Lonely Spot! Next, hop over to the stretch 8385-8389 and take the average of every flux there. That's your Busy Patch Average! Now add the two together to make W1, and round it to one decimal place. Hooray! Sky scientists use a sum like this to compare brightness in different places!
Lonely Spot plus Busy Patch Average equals 43.0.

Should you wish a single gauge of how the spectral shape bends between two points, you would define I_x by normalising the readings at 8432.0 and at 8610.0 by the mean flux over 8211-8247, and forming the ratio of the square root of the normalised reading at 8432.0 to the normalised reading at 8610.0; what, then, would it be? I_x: 1.04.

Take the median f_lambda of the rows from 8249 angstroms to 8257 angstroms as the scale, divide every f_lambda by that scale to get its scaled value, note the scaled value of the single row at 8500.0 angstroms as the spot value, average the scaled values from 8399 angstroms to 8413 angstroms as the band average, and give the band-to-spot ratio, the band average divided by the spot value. 1.101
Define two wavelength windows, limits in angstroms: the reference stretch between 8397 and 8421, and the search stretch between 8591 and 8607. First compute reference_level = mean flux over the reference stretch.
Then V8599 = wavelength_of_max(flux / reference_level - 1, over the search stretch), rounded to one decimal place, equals 8600.0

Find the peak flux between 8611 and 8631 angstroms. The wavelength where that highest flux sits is 8628.0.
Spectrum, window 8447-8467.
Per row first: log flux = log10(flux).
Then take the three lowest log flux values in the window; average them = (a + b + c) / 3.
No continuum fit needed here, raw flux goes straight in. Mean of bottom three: 1.319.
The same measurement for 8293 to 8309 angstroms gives 1.363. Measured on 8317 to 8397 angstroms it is 1.313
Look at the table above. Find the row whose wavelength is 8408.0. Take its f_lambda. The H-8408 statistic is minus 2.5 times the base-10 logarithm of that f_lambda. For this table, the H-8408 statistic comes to -3.36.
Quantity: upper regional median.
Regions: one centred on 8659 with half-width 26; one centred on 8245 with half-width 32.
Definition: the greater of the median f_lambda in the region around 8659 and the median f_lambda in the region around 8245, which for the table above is 23.0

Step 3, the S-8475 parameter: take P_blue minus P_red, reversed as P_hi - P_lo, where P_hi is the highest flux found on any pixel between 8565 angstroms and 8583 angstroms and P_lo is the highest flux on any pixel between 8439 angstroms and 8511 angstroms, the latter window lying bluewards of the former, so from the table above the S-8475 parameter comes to -1.3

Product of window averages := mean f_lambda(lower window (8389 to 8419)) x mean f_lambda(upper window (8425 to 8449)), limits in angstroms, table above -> 479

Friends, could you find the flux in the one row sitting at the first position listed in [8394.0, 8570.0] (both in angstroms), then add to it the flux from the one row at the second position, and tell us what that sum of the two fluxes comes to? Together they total 45.1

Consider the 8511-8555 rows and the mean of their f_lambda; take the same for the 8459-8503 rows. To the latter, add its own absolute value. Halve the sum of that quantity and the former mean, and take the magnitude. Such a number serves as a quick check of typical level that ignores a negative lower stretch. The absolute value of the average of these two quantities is 31.6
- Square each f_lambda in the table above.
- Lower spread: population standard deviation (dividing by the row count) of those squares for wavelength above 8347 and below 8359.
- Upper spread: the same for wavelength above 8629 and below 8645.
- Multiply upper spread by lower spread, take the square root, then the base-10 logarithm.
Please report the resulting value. 1.48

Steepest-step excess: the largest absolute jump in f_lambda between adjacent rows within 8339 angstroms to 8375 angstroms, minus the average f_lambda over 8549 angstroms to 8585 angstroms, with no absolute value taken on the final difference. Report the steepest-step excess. -17.5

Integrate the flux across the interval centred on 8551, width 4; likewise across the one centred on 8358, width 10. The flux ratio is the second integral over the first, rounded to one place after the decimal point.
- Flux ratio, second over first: 3.1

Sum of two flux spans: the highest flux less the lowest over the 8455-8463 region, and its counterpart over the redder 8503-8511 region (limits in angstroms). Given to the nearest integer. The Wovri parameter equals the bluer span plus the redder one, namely 10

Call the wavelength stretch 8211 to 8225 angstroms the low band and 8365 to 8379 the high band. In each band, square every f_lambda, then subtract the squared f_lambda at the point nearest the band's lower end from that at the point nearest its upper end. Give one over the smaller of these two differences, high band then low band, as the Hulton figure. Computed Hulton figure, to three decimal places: -0.122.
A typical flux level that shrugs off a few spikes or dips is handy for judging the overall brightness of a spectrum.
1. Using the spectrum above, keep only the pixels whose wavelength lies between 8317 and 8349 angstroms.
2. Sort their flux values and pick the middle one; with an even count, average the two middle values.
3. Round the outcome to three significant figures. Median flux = 22.3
